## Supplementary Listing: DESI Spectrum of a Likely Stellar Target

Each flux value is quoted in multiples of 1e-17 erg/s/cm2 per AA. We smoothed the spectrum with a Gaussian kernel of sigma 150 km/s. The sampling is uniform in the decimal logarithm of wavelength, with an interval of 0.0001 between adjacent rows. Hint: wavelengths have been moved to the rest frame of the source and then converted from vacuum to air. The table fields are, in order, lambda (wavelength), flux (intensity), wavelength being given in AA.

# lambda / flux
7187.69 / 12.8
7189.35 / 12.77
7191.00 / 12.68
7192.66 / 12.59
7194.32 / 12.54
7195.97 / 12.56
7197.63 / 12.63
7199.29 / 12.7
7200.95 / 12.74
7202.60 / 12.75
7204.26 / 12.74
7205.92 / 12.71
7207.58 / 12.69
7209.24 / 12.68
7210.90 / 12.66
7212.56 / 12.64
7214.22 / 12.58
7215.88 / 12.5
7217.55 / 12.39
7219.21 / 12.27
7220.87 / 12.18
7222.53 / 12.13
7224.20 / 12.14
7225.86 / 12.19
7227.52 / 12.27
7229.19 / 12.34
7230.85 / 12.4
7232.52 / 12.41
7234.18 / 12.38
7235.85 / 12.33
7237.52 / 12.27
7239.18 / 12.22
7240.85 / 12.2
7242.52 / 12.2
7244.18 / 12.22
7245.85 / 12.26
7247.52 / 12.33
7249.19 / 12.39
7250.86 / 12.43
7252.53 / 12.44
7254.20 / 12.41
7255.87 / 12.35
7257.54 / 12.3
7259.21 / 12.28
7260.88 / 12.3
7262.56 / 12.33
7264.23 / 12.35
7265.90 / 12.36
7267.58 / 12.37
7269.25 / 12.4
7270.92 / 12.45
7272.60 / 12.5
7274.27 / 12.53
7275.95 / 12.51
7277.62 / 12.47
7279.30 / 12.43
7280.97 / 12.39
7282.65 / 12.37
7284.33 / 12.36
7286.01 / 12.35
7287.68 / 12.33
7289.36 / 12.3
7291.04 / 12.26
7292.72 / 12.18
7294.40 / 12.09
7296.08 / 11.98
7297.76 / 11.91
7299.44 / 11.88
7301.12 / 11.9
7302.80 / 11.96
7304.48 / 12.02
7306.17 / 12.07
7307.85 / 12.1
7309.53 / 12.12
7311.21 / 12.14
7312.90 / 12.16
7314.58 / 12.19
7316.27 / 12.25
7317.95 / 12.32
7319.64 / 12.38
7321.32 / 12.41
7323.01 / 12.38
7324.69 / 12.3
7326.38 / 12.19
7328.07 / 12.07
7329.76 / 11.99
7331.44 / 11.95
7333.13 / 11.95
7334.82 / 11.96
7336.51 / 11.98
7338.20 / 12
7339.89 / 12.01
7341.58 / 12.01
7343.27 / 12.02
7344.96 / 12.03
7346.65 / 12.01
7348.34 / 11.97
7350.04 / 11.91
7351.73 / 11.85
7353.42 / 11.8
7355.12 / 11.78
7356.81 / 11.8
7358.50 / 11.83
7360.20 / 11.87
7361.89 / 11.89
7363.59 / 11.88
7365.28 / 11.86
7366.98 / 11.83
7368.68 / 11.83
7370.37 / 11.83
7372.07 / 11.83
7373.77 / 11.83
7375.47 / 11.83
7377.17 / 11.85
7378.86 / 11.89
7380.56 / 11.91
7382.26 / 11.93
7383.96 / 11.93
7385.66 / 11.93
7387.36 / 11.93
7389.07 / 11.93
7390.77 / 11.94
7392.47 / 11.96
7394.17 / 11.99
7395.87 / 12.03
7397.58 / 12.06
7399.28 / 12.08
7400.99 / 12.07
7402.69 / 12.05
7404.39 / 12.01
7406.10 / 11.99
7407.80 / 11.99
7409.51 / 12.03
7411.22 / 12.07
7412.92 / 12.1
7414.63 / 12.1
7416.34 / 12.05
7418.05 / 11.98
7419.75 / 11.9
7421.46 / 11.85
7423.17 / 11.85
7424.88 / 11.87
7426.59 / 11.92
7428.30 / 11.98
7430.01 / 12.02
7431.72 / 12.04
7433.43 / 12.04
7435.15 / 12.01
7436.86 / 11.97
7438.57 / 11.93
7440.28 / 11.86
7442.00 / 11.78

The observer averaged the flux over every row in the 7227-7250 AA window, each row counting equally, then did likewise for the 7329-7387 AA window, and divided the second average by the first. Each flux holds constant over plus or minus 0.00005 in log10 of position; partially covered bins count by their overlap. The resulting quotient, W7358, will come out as 0.968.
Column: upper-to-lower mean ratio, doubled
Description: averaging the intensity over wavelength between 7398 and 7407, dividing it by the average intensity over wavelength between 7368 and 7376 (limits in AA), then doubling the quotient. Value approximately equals 2.04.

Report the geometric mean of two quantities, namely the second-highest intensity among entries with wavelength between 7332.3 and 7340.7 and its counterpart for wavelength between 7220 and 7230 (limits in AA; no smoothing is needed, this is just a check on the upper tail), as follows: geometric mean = 12.1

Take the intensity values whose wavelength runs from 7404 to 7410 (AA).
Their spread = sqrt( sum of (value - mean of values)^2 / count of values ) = 0.0166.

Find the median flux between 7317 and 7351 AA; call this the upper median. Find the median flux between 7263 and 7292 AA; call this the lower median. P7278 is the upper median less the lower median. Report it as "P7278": -0.36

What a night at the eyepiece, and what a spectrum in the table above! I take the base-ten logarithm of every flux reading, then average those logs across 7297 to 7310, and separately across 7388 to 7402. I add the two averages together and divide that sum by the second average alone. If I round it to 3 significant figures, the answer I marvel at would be 2.00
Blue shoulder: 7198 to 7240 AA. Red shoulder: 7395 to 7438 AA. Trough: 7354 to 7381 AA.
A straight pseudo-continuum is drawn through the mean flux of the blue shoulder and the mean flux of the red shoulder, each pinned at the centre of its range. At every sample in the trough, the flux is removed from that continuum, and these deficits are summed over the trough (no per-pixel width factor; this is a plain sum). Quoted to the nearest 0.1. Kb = 4.3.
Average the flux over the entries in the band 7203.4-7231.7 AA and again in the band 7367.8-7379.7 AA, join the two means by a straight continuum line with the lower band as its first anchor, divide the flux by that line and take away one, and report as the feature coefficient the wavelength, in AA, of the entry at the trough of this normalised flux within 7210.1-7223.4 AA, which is 7222.53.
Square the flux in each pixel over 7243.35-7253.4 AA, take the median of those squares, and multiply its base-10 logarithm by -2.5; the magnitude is -5.46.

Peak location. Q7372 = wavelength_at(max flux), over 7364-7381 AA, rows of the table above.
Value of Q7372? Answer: 7380.56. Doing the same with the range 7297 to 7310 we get 7309.53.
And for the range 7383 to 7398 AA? 7397.58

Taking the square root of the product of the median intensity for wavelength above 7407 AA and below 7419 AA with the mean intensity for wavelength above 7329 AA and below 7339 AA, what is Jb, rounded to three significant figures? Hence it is 12.0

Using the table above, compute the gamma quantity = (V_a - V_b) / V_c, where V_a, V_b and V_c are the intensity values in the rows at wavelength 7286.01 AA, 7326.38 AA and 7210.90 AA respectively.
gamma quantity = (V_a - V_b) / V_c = 0.013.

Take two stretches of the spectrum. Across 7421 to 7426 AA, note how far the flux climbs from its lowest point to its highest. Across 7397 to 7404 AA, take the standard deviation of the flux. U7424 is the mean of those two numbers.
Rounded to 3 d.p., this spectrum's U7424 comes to 0.016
